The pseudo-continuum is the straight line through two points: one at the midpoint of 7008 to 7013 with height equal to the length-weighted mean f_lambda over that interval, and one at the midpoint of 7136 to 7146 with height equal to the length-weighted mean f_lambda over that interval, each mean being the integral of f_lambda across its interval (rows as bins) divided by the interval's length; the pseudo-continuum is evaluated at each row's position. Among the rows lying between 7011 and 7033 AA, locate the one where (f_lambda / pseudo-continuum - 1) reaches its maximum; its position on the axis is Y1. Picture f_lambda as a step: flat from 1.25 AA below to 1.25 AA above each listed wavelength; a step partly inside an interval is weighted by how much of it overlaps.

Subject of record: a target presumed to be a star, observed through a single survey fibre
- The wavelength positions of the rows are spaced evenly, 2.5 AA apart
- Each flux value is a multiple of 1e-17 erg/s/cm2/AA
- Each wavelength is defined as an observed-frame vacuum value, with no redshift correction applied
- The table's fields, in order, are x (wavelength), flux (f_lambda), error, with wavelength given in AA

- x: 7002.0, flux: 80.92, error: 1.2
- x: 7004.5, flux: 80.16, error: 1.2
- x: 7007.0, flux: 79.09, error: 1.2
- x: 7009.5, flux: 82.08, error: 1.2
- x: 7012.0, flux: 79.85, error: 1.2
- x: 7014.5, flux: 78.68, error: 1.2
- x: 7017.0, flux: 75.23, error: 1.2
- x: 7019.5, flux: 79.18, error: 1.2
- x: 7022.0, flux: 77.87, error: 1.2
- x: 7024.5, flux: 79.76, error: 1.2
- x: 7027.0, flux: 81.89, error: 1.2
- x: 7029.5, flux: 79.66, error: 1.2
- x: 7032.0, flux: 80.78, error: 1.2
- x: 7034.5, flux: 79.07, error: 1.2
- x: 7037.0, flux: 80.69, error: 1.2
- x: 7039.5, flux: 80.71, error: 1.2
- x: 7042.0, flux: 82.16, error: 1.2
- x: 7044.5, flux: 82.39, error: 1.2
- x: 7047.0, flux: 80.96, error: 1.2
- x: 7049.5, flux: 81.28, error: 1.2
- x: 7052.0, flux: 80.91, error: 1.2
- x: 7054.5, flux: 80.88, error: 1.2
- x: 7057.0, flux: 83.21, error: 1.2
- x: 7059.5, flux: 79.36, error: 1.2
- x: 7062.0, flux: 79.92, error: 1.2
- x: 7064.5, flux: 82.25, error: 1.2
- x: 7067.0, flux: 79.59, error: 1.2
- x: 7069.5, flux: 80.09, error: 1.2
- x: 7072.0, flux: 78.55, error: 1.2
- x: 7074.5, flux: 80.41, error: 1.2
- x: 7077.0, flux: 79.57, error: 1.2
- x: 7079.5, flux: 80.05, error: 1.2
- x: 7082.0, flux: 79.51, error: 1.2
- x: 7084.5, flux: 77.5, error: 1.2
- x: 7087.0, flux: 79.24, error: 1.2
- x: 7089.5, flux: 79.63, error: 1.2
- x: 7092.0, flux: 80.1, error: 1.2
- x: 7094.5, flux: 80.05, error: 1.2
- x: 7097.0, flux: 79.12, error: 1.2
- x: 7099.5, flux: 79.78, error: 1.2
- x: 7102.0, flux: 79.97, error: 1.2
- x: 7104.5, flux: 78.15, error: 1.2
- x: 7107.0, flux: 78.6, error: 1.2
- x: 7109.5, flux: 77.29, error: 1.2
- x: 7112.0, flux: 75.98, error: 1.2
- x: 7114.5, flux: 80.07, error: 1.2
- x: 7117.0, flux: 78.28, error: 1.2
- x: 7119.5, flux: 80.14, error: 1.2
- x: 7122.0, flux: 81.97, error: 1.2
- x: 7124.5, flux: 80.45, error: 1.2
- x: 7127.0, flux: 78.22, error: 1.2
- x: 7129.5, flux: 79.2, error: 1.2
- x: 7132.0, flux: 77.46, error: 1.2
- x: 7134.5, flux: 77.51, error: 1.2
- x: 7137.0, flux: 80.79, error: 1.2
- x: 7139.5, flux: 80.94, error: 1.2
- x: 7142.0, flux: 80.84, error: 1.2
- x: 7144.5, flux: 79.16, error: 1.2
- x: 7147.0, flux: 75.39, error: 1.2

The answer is 7027.0 AA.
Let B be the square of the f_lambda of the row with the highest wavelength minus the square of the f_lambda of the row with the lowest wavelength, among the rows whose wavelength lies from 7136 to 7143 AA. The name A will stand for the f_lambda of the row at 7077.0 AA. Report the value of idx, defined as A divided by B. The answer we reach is 9.85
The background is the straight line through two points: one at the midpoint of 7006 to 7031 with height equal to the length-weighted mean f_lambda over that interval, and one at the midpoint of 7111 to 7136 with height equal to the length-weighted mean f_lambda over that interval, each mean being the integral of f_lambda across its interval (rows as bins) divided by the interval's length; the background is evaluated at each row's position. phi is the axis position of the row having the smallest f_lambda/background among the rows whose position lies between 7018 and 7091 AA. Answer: 7084.5 AA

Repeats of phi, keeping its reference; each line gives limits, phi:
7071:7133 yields 7112.0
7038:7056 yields 7039.5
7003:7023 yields 7017.0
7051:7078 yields 7072.0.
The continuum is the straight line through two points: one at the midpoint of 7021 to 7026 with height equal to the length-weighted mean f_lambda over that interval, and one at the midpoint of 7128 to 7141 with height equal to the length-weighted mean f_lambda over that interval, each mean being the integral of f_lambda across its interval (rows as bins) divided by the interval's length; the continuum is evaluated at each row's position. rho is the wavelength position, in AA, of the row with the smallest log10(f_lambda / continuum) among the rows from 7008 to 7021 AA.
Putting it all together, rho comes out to 7017.0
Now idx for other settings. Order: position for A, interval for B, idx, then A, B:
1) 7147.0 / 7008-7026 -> -0.20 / 75.39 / -375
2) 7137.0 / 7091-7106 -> -0.26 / 80.79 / -309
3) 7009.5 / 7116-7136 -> -0.68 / 82.08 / -120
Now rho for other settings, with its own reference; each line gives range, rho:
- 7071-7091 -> 7084.5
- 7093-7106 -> 7104.5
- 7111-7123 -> 7112.0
